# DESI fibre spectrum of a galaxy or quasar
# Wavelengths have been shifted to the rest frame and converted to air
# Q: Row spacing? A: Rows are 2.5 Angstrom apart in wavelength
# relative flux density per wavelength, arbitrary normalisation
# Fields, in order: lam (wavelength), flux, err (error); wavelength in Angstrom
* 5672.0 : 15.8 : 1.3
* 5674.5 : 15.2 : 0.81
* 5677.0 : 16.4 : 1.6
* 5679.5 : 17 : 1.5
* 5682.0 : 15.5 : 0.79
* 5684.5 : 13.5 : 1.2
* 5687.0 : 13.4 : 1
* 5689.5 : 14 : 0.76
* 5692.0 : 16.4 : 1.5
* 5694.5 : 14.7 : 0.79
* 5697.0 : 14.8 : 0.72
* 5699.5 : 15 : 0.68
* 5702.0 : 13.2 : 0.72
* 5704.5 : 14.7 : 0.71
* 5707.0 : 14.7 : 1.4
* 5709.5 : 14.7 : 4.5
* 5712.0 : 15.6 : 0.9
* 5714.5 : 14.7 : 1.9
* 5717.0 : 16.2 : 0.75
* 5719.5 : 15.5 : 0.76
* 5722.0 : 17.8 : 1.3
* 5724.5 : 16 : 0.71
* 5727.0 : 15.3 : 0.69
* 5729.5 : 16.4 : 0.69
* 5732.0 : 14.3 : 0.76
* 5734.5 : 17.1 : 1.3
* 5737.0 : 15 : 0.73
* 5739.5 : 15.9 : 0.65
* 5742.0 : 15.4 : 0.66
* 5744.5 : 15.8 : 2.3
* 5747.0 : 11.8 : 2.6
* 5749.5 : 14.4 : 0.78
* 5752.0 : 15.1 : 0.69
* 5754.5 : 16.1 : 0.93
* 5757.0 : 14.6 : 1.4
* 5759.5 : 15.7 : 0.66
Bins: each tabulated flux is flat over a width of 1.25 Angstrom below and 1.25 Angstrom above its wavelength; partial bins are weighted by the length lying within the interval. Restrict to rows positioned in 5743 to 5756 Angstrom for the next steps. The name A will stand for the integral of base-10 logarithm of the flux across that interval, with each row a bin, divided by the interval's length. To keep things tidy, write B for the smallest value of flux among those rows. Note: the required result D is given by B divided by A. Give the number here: 10.1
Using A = 1.16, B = 11.8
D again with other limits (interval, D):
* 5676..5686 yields 11.4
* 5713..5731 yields 12.2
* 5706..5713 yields 12.5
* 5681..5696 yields 11.5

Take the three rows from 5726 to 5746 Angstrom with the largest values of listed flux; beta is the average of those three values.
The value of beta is 16.47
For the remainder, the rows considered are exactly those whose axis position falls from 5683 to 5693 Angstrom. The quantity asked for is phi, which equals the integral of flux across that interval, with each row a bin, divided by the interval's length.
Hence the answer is 14.3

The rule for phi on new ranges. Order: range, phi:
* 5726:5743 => 15.6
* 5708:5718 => 15.3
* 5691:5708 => 14.8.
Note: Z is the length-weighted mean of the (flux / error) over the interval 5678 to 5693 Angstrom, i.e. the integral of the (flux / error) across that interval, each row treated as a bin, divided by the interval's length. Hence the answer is 14.1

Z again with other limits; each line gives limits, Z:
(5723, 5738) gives 20.1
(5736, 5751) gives 16.4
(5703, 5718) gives 13.5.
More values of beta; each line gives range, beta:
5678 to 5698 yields 16.30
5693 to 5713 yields 15.13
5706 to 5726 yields 16.67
